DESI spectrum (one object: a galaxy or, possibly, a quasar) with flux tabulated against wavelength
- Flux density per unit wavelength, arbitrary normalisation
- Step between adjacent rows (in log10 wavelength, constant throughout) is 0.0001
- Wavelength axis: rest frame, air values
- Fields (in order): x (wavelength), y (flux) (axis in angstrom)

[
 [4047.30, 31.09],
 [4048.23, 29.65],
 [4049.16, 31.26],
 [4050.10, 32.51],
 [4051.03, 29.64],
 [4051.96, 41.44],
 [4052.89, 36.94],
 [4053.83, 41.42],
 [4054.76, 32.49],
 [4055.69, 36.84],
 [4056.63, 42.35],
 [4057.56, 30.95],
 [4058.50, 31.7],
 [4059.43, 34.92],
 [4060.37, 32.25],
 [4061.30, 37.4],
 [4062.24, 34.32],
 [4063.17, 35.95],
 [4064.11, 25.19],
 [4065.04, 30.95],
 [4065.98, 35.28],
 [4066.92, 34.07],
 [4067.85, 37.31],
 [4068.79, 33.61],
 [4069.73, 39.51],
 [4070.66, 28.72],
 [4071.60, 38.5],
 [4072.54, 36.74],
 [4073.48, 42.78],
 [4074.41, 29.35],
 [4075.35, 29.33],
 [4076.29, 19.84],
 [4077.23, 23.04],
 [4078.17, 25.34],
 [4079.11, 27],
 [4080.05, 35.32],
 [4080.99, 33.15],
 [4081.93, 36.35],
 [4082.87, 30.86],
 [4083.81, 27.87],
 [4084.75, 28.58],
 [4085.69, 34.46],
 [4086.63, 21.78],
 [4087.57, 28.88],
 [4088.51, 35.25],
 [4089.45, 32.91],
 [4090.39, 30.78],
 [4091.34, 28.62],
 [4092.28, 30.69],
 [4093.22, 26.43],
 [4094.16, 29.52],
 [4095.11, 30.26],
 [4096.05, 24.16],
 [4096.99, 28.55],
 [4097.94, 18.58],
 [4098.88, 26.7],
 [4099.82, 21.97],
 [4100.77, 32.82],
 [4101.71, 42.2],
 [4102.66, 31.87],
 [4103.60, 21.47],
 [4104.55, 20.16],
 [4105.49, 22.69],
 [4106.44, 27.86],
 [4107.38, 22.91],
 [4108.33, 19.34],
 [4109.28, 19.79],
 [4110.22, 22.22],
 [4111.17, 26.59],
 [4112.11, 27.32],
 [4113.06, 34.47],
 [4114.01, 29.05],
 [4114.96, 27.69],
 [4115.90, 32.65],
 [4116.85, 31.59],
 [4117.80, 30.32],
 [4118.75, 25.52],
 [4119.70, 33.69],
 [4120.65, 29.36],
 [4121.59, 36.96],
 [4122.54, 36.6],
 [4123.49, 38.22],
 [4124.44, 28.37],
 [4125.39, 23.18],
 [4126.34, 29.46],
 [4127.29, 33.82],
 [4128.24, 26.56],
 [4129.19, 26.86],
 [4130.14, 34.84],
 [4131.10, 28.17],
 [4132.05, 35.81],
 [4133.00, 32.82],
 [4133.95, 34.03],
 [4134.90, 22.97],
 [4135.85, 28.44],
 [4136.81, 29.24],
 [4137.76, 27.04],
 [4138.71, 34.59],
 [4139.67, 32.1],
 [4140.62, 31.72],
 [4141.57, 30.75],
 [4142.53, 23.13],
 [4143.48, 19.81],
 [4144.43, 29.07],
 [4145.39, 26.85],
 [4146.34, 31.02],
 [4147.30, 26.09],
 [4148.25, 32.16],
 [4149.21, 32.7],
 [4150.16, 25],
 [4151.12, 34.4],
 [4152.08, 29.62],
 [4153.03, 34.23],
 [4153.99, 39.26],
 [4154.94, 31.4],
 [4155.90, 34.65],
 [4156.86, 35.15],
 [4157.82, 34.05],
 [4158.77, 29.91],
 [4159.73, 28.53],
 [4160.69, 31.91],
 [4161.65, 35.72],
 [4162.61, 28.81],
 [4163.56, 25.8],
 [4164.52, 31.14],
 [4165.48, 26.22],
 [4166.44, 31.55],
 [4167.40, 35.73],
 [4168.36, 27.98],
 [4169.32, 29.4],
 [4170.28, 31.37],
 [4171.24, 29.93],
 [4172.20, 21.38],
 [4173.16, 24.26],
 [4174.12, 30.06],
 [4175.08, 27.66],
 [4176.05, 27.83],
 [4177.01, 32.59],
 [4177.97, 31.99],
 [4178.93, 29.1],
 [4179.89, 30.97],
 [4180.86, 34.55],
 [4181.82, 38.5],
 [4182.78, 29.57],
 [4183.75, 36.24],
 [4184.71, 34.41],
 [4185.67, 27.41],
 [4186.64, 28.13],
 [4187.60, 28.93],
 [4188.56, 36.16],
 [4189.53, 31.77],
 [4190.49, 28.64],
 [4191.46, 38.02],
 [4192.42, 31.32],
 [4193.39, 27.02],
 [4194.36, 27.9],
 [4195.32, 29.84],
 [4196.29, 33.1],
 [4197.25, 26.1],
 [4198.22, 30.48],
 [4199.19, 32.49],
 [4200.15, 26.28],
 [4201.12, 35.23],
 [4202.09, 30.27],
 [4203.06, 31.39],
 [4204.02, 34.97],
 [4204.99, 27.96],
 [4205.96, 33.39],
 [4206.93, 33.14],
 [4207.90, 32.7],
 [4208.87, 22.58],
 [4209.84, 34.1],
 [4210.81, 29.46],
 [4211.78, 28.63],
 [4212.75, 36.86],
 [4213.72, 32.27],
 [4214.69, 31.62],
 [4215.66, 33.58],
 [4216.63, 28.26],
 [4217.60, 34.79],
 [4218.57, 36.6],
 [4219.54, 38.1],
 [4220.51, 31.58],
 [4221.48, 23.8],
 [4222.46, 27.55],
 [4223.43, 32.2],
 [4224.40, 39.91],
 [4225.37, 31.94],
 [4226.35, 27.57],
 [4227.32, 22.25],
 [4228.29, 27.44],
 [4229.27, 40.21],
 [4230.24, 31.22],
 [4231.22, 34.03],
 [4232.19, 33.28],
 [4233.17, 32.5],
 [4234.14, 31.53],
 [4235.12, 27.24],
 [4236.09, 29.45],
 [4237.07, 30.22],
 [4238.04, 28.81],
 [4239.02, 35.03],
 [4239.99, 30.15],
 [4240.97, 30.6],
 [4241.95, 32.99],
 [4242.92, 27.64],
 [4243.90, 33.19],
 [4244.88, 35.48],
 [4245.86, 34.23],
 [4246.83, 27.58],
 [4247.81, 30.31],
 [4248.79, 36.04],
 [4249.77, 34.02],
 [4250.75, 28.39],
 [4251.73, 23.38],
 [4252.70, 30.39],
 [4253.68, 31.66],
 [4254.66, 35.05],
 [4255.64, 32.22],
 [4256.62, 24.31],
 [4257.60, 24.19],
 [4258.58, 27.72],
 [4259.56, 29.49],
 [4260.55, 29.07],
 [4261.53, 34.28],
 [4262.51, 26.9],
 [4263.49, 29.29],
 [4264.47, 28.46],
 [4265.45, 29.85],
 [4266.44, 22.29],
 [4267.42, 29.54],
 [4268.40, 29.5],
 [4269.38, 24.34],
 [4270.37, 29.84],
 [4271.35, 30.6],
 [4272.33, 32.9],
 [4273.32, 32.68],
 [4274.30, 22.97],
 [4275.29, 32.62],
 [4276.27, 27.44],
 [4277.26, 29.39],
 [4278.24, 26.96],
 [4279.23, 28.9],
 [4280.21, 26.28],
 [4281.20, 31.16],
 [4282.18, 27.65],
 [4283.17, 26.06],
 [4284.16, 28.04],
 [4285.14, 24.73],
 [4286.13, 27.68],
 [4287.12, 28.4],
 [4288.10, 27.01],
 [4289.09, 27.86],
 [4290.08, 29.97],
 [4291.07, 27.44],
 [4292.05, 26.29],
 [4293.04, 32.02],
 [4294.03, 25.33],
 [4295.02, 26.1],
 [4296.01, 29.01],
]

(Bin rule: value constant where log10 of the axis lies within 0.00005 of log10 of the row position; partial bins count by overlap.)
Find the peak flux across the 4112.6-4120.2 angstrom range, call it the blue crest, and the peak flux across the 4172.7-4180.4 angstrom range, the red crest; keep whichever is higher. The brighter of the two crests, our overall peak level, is 34.5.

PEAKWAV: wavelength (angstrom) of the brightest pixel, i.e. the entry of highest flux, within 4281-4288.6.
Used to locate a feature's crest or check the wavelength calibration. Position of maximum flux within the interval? 4281.20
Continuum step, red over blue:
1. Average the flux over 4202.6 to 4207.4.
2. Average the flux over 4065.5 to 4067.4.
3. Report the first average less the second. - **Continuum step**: -2.5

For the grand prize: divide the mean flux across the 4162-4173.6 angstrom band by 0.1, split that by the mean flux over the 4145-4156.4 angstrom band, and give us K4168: 9.1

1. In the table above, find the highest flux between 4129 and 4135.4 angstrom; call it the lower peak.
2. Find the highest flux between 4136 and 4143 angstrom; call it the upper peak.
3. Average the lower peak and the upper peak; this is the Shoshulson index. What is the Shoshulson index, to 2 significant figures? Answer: 35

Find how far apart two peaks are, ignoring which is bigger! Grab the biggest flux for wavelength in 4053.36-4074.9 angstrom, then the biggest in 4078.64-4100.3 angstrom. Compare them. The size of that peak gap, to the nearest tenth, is 6.4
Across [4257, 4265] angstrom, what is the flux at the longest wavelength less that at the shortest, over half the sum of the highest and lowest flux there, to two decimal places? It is 0.15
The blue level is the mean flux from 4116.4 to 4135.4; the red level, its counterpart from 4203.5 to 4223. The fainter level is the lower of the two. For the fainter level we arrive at 30.96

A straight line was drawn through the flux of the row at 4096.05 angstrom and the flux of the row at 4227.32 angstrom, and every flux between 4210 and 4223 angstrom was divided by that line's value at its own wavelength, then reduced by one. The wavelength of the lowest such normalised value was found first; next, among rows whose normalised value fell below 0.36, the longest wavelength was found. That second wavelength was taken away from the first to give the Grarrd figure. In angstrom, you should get -1.0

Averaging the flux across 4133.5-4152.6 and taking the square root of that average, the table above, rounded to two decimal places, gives 5.39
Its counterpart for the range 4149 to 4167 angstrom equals 5.62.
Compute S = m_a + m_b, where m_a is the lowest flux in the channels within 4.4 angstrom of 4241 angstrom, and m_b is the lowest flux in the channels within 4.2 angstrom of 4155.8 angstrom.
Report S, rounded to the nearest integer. 56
